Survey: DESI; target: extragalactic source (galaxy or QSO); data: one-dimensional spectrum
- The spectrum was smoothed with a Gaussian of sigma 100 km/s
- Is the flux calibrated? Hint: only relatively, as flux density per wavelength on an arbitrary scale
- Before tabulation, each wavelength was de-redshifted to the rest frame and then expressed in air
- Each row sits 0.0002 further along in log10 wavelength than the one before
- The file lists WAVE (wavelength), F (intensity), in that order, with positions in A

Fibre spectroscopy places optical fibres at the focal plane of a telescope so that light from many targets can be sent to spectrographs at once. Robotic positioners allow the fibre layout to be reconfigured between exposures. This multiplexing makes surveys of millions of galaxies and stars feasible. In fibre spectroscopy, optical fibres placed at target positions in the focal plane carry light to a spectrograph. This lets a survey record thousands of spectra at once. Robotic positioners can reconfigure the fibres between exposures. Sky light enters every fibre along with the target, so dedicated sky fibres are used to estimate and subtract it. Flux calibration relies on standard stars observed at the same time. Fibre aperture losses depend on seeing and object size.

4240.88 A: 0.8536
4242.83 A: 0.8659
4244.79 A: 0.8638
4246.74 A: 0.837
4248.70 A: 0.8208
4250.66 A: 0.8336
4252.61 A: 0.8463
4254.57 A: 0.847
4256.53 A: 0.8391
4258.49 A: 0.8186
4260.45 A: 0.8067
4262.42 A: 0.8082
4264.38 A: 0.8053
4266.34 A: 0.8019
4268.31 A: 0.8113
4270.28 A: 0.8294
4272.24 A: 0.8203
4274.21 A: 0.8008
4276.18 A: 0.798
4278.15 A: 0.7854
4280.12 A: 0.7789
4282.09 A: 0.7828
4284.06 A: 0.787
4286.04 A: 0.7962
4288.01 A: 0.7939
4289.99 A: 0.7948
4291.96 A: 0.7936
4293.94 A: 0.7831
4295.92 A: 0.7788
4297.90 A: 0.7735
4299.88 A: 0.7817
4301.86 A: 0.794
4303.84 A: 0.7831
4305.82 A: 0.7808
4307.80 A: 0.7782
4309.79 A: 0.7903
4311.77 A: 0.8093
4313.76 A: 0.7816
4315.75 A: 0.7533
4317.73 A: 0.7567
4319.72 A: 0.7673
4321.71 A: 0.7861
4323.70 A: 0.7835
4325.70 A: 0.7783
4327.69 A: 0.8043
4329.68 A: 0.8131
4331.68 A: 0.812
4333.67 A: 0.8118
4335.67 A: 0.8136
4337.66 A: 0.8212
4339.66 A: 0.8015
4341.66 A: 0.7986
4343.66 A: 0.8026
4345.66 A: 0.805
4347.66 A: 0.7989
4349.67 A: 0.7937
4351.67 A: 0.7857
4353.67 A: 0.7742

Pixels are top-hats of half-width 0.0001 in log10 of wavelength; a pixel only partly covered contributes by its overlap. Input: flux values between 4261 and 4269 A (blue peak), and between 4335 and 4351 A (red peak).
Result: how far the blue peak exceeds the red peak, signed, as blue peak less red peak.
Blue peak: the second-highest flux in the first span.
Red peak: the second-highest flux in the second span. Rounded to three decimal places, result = -0.005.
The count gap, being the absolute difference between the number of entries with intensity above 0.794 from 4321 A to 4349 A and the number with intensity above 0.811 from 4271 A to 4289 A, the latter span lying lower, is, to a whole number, 10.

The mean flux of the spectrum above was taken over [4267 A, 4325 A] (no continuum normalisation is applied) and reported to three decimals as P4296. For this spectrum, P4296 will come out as 0.788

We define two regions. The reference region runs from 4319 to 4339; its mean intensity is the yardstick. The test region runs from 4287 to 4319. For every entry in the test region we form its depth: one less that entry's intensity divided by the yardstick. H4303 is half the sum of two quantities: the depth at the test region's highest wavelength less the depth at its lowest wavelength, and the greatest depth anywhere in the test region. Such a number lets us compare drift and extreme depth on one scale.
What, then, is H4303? 0.052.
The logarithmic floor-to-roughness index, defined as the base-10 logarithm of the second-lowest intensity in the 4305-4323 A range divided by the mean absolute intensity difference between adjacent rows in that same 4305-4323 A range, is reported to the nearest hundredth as 1.69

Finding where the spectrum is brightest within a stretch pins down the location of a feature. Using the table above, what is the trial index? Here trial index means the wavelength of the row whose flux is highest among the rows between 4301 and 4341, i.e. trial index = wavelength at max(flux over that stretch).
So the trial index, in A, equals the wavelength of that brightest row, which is 4337.66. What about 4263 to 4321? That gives 4270.28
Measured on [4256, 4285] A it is 4256.53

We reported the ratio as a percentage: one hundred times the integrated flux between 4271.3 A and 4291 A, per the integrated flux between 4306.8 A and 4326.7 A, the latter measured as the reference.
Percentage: 101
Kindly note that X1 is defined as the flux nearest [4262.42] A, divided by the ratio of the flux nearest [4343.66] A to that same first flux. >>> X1 0.81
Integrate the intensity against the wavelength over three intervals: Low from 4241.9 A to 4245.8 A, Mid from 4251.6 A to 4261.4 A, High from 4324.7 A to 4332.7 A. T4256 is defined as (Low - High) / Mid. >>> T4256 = -0.37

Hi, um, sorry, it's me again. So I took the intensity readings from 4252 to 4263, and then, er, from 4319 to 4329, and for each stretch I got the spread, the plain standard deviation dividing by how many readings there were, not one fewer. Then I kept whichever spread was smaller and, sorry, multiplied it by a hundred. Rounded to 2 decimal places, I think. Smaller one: 1.21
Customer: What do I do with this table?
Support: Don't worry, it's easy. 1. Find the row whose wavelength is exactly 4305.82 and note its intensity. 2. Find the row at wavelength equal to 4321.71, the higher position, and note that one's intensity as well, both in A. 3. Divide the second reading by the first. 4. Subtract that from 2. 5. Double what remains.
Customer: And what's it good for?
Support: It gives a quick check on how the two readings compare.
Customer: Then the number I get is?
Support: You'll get 1.99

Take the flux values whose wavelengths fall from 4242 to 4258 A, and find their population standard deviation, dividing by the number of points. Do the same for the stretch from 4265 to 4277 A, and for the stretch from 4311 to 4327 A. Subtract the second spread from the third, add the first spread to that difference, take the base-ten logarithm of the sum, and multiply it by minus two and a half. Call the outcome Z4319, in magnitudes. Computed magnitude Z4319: 4.27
